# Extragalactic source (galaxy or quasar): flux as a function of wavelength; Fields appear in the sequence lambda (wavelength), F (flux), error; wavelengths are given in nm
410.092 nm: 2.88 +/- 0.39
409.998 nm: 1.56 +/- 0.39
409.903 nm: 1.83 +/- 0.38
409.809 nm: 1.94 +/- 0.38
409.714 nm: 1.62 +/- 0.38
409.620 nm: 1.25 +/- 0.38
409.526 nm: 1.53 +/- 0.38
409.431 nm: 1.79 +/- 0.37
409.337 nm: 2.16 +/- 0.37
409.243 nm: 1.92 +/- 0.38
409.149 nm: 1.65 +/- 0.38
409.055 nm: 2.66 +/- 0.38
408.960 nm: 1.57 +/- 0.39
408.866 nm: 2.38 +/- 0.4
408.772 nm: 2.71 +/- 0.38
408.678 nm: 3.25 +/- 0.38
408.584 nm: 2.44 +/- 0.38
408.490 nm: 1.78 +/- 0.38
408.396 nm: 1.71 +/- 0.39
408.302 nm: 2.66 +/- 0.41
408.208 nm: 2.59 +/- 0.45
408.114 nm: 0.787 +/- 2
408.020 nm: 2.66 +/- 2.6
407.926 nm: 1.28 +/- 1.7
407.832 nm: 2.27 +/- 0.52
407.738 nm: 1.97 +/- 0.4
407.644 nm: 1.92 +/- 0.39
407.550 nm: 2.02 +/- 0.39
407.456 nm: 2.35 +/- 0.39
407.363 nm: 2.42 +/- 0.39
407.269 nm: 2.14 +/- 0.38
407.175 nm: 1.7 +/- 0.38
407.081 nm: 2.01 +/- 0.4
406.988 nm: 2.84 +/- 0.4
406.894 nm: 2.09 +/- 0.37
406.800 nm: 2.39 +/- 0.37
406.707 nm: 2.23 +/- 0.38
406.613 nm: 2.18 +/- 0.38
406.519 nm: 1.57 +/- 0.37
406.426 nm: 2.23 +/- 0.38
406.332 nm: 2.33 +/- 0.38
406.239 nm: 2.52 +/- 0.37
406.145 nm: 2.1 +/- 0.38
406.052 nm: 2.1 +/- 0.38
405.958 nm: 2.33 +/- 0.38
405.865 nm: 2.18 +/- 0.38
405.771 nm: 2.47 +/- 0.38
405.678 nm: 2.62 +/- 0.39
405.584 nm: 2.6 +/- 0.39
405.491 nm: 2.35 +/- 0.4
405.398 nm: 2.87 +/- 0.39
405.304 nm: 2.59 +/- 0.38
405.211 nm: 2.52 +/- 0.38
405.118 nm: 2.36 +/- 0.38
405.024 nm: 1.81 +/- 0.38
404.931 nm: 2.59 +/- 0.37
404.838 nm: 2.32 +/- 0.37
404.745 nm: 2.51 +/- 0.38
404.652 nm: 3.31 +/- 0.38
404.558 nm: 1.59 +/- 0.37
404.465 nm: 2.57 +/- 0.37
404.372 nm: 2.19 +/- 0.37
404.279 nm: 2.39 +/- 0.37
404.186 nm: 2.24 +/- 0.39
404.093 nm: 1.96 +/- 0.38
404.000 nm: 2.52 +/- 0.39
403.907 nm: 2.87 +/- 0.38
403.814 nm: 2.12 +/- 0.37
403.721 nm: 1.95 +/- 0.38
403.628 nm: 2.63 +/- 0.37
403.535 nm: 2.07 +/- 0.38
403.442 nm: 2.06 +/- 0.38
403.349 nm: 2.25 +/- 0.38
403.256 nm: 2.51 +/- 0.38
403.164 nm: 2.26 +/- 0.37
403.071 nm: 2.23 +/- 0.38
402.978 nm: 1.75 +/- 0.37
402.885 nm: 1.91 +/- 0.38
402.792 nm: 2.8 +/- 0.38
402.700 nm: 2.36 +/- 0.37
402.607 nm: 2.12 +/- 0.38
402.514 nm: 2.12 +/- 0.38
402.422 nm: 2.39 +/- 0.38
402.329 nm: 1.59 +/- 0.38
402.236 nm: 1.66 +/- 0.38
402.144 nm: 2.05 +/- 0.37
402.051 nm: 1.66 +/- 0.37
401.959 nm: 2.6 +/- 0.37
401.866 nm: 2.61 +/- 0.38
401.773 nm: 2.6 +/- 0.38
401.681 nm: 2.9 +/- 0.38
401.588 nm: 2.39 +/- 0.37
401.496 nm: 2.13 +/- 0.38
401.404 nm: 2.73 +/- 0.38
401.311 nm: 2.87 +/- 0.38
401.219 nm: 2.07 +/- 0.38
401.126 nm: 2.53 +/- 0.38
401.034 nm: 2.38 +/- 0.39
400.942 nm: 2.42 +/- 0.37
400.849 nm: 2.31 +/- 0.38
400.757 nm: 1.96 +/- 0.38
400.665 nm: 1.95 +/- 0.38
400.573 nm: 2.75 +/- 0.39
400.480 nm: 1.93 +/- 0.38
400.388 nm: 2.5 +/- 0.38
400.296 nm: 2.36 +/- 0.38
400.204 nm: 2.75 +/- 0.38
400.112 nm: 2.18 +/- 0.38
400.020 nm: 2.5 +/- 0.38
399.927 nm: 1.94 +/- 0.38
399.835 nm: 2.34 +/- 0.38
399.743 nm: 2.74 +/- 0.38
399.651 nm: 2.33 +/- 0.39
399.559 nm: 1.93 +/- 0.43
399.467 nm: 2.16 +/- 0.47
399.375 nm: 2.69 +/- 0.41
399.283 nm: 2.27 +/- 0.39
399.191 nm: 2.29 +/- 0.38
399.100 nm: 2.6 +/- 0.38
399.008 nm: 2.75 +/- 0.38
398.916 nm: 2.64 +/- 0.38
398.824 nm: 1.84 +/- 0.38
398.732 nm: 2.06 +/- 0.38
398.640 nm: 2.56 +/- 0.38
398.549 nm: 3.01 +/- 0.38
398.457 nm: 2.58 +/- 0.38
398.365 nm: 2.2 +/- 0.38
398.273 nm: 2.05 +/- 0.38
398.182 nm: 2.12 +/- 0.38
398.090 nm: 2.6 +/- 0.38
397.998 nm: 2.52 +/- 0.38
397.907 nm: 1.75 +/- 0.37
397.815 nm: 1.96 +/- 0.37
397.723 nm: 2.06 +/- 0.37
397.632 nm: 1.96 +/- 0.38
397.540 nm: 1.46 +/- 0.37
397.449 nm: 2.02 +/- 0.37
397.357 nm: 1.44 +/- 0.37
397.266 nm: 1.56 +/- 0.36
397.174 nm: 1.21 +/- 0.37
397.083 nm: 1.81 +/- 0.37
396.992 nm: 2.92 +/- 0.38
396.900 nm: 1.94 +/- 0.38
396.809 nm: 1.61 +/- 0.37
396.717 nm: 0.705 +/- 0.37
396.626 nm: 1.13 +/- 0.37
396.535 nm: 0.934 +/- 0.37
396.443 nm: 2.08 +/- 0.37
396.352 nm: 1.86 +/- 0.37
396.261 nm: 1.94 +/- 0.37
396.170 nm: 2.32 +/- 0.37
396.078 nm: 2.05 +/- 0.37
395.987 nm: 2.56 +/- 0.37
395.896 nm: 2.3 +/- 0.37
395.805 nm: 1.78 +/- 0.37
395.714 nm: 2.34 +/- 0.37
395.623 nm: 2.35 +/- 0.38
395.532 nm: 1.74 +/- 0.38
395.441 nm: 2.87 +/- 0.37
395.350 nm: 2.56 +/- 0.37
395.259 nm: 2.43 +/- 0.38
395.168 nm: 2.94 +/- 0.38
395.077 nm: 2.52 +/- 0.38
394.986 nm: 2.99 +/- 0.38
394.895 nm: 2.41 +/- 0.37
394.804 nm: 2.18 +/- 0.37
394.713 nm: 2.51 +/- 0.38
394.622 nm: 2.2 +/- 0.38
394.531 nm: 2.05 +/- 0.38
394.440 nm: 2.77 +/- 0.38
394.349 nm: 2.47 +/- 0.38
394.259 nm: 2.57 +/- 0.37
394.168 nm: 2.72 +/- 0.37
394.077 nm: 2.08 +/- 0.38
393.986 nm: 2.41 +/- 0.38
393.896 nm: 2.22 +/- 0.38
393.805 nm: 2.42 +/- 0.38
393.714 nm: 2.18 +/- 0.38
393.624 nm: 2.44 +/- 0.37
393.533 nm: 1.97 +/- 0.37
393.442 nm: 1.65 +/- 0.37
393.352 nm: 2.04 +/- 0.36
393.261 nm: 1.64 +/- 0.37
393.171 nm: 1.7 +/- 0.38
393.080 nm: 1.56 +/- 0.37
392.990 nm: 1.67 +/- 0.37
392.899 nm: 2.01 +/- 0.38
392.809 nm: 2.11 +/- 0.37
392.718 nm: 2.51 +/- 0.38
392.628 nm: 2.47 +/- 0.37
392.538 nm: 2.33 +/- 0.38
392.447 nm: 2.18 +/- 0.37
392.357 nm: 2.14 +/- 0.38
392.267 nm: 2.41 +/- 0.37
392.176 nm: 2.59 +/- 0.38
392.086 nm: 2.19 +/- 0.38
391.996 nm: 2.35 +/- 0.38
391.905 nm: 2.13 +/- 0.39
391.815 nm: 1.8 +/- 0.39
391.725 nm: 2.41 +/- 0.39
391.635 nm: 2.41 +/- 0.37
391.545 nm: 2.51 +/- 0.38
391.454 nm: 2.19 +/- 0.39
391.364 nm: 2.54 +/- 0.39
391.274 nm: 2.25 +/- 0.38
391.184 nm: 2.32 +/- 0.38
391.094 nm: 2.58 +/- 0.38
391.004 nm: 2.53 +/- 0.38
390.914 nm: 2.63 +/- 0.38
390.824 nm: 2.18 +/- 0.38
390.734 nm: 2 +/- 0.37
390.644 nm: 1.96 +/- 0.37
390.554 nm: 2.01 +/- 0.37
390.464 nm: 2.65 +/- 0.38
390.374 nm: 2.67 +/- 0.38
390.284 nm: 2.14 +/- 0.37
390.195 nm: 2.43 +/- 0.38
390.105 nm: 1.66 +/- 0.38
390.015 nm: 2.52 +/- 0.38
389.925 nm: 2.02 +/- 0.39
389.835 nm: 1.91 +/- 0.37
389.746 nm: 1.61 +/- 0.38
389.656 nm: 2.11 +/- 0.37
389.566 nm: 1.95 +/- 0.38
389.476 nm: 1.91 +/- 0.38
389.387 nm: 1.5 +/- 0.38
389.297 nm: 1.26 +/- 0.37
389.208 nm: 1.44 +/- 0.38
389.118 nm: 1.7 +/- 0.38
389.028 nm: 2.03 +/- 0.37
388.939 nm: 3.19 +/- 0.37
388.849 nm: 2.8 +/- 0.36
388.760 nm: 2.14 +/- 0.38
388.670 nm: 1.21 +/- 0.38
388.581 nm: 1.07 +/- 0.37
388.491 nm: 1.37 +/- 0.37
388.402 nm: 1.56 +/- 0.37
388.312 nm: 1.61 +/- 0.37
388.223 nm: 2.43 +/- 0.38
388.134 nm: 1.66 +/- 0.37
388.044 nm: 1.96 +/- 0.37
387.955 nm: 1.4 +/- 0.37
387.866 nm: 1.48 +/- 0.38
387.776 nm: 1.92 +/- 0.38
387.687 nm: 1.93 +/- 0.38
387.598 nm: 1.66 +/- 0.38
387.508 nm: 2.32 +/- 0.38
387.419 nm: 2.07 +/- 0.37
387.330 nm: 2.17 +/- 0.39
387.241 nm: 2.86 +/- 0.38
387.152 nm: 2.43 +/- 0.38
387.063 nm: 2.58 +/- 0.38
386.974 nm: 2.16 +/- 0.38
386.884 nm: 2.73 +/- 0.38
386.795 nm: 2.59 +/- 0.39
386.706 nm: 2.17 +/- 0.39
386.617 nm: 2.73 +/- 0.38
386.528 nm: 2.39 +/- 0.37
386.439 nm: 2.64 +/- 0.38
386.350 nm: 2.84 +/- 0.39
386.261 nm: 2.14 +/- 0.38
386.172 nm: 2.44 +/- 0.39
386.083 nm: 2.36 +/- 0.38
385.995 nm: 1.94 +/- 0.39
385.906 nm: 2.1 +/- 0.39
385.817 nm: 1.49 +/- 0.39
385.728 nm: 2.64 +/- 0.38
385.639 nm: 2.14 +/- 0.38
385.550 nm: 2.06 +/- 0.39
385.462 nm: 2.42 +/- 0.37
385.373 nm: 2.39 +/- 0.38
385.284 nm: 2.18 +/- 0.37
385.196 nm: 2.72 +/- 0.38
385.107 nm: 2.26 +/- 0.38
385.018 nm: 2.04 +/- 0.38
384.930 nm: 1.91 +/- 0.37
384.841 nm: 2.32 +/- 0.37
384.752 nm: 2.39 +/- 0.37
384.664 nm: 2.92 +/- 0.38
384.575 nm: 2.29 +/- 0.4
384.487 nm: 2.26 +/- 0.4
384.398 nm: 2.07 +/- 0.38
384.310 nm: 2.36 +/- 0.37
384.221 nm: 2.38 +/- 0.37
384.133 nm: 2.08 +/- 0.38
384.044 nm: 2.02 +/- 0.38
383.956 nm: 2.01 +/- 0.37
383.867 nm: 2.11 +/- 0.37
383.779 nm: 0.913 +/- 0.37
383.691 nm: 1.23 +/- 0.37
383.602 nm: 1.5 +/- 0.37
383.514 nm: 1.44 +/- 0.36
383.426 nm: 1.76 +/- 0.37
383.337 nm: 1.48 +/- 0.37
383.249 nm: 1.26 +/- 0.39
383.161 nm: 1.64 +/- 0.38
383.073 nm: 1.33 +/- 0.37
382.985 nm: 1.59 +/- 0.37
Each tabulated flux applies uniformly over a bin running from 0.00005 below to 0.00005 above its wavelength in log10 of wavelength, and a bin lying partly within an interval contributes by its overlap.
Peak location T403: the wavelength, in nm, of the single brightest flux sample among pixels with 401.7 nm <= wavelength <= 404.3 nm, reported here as 403.907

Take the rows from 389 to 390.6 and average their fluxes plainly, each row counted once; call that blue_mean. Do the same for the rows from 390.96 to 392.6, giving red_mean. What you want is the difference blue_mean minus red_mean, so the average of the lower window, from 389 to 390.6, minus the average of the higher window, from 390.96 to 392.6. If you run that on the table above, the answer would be -0.35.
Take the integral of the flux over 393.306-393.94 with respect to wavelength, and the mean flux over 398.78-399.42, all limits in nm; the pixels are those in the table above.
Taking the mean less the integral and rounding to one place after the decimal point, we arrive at 1.1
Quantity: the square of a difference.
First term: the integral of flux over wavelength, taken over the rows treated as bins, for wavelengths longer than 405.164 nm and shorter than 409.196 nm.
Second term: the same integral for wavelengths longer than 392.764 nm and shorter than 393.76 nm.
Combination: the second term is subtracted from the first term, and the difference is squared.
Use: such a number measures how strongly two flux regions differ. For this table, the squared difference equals 50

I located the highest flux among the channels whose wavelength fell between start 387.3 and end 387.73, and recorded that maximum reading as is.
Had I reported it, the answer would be 2.32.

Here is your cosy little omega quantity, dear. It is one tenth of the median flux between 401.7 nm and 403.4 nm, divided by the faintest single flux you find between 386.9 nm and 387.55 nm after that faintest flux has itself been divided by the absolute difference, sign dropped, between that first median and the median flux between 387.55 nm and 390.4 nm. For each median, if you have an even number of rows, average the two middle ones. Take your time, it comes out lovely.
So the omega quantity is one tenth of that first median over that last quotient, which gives 0.036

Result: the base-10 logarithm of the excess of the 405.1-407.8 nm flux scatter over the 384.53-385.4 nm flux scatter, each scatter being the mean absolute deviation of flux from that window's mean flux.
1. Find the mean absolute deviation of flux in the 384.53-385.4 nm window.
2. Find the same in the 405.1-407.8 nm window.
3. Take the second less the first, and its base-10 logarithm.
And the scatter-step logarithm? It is -1.59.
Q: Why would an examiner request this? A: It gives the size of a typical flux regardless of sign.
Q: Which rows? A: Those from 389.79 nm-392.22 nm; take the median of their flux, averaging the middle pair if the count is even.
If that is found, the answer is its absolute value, 2.32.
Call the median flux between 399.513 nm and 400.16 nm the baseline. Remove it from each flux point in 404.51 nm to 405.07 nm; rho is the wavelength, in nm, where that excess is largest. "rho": 404.652 nm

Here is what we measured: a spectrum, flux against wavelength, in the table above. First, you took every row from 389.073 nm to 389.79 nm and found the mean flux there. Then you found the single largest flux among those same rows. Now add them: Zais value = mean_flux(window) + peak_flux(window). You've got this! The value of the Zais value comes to 3.8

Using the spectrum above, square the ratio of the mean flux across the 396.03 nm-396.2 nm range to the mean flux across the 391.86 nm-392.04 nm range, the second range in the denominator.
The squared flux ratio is 0.95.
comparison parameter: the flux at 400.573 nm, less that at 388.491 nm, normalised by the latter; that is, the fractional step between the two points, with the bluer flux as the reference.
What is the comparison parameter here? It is 1.0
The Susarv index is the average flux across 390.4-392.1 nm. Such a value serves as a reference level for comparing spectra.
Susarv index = 2.30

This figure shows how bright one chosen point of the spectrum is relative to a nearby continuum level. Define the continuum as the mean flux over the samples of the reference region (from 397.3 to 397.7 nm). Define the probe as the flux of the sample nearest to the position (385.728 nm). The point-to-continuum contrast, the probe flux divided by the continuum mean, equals 1.5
